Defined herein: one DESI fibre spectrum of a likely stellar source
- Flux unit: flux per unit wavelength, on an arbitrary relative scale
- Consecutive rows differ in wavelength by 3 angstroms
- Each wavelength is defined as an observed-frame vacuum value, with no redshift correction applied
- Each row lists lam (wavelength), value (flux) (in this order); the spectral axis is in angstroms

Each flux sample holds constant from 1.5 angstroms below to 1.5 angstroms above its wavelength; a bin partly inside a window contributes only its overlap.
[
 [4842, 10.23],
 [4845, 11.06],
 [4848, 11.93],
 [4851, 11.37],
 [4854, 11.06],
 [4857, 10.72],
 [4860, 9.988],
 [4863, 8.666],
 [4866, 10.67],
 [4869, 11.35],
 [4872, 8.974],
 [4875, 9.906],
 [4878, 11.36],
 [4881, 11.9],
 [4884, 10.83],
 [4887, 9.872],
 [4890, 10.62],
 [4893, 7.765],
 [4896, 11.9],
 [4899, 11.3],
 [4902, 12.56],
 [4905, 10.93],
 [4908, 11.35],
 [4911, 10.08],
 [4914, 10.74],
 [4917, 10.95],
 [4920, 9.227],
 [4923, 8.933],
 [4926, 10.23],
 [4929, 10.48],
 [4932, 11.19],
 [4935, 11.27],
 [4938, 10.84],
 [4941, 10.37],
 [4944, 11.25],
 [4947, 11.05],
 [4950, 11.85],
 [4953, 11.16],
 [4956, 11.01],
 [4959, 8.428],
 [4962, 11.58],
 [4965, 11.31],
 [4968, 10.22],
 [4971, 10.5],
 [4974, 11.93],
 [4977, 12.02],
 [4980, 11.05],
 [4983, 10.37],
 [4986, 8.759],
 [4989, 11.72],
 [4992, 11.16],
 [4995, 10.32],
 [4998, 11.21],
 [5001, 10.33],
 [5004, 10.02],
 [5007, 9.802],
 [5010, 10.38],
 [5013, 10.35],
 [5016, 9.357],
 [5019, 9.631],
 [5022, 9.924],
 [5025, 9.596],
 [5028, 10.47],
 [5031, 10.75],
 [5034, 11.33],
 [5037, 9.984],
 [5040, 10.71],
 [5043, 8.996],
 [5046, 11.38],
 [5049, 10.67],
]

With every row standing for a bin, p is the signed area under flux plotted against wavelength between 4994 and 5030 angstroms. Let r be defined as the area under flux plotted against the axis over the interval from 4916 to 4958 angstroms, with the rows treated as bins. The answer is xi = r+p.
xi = 813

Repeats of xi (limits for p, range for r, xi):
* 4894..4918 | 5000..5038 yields 653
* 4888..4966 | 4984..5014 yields 1147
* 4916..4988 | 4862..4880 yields 953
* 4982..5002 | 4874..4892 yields 404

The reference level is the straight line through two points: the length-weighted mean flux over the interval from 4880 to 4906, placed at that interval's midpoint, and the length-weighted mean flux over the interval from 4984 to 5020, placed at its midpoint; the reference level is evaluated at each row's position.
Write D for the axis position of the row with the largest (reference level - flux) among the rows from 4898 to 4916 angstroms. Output 4911 angstroms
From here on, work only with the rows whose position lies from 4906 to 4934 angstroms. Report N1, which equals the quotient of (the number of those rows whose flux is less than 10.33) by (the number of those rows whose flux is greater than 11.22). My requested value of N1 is 4.0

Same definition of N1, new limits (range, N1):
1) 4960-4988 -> 0.5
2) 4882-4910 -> 0.5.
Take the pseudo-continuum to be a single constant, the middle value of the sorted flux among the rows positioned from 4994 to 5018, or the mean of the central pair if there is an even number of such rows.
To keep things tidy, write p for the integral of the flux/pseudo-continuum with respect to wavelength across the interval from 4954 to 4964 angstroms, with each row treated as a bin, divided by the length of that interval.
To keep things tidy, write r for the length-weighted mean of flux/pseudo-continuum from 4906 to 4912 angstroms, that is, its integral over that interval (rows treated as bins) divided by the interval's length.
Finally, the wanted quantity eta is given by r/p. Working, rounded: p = 1.01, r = 1.045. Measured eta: 1.03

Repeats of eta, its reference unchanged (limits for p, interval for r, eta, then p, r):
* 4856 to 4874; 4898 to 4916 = 1.11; 0.97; 1.080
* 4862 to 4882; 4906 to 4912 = 1.04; 1.01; 1.045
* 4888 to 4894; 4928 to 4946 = 1.17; 0.91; 1.057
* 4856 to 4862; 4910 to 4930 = 0.99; 0.99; 0.976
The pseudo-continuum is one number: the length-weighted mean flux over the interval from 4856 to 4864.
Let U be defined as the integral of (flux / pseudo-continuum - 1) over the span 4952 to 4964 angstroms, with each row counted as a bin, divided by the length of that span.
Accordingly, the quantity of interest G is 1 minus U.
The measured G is 0.92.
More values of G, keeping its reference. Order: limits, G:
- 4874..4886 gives 0.88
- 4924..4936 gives 0.91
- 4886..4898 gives 0.97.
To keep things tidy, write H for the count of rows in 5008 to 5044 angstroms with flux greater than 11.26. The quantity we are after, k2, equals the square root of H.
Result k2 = 1.0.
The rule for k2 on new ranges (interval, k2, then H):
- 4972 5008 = 1.7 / 3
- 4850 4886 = 2.0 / 4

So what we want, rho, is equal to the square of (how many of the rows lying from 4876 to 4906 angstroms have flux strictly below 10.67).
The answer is 9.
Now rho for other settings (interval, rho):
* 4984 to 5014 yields 49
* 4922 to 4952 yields 16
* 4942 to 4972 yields 9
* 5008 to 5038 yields 64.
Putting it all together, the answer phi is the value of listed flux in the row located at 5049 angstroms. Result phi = 10.67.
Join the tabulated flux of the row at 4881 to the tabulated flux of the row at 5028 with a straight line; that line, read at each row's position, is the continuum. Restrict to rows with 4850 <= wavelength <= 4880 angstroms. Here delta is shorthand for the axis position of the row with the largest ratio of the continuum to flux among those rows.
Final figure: 4863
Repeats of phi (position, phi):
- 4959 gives 8.428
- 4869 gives 11.35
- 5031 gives 10.75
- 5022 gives 9.924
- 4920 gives 9.227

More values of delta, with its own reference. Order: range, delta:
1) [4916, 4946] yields 4923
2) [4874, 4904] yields 4893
